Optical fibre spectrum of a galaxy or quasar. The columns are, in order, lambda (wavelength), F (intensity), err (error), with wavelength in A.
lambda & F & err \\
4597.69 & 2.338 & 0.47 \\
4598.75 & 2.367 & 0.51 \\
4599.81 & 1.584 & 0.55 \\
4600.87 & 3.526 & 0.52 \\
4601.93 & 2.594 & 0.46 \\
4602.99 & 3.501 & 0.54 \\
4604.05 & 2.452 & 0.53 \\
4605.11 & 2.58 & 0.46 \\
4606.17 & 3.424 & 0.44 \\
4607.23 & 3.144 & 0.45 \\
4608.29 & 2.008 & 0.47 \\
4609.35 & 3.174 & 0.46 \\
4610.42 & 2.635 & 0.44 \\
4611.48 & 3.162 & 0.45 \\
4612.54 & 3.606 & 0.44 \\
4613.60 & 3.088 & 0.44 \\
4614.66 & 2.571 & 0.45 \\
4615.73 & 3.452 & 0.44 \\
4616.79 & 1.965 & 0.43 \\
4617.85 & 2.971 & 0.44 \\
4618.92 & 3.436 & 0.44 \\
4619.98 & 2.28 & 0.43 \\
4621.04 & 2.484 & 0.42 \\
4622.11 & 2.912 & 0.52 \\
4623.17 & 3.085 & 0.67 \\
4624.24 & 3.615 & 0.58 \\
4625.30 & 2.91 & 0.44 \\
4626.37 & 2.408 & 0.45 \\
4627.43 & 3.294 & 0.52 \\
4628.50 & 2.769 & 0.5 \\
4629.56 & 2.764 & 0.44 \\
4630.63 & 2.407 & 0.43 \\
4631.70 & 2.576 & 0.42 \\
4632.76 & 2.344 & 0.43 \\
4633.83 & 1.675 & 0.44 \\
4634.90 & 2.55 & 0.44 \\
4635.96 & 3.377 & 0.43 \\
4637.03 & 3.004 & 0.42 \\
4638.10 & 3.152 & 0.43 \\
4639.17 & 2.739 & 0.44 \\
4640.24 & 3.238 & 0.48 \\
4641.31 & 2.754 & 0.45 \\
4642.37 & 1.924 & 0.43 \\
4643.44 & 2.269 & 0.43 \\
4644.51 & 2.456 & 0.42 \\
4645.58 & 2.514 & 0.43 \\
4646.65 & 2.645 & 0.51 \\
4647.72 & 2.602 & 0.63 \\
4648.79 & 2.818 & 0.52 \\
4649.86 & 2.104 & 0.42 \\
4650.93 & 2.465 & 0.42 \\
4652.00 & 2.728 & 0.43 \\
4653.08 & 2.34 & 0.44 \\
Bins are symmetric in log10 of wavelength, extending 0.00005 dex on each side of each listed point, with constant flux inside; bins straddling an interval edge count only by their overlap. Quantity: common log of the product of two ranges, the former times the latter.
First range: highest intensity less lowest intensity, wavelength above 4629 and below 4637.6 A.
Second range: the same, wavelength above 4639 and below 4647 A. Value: 0.35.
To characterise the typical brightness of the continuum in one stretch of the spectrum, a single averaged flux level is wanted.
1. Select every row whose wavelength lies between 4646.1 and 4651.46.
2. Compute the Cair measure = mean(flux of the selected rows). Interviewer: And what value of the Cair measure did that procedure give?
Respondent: 2.5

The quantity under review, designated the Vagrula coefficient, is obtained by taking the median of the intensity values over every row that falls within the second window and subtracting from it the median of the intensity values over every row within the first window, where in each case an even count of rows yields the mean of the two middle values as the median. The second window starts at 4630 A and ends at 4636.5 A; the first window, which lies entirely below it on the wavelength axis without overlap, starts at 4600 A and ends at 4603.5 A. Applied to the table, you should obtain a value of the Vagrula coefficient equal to -1.02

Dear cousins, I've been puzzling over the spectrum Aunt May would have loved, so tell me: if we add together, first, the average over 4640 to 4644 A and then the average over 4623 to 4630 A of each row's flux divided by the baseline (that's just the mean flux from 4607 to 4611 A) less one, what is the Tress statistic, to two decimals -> 0.02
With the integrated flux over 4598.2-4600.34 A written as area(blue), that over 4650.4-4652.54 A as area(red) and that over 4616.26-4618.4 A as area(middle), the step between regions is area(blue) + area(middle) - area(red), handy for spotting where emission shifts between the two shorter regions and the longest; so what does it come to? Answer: 4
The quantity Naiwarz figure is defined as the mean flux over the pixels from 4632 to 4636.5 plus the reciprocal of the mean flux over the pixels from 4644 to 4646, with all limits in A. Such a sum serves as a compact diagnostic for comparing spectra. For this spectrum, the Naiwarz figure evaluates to 2.9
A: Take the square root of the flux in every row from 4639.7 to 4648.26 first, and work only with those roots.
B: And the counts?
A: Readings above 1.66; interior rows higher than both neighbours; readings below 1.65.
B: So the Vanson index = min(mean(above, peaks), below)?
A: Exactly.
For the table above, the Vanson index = 1.00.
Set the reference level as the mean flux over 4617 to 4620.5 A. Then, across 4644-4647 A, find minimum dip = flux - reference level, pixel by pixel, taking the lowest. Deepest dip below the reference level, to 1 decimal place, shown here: -0.4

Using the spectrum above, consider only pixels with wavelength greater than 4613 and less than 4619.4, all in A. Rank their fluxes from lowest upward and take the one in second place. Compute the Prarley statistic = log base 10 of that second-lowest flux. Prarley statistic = 0.41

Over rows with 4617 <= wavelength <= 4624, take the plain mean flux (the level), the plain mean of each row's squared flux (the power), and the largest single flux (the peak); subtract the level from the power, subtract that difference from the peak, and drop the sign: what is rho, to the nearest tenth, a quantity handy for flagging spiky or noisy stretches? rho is 2.0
